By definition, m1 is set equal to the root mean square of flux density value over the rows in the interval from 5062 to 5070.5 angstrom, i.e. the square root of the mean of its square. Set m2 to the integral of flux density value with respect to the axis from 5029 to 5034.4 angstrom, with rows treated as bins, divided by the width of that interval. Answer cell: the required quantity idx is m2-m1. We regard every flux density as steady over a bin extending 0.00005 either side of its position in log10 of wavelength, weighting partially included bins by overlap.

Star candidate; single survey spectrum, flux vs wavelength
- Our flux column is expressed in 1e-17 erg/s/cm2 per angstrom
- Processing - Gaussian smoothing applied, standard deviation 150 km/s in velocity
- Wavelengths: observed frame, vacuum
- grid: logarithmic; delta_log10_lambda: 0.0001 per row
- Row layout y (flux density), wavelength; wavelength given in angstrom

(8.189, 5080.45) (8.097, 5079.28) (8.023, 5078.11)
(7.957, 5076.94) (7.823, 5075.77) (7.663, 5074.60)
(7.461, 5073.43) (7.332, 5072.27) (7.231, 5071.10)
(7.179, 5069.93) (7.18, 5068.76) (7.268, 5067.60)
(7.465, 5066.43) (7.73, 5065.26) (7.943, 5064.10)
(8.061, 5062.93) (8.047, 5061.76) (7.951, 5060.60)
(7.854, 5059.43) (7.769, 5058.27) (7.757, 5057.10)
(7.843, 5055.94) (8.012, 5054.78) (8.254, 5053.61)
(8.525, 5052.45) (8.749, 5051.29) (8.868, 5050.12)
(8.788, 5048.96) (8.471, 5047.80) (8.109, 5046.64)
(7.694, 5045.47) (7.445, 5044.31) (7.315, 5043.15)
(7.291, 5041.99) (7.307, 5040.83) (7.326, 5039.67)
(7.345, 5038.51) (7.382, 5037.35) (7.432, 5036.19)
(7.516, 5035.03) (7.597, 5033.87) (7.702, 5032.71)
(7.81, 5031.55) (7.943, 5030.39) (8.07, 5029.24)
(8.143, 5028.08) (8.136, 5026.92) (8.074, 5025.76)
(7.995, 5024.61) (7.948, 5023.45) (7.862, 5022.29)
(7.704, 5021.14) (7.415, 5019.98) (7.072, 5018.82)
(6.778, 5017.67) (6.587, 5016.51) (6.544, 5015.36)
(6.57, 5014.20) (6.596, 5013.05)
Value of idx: 0.26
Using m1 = 7.6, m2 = 7.82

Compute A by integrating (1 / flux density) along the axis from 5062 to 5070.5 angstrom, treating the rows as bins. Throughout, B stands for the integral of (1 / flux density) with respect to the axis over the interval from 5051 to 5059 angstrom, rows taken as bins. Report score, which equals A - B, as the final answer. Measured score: 0.13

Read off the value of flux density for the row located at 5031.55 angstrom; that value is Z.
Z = 7.81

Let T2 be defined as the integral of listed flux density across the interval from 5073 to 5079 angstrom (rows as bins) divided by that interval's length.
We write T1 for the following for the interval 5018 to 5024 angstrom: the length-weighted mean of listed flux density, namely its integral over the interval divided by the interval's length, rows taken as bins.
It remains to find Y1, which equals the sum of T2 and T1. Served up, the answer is 15.4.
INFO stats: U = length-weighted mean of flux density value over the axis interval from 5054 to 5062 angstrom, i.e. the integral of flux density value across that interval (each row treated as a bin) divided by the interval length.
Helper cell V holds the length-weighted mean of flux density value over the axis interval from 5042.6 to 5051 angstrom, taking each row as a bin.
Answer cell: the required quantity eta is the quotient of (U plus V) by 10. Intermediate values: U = 7.89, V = 8.1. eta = 1.60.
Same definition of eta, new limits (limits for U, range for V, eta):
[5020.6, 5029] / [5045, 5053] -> 1.64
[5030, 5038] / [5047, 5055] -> 1.61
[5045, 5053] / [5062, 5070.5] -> 1.60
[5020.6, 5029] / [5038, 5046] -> 1.54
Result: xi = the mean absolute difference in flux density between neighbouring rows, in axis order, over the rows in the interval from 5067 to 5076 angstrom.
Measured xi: 0.10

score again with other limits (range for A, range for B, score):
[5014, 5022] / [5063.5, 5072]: 0.00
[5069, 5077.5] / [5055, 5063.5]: 0.06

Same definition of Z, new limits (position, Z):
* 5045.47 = 7.694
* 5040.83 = 7.307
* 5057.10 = 7.757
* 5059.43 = 7.854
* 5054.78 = 8.012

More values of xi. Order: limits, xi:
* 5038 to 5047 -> 0.12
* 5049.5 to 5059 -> 0.16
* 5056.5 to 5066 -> 0.09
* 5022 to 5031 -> 0.07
